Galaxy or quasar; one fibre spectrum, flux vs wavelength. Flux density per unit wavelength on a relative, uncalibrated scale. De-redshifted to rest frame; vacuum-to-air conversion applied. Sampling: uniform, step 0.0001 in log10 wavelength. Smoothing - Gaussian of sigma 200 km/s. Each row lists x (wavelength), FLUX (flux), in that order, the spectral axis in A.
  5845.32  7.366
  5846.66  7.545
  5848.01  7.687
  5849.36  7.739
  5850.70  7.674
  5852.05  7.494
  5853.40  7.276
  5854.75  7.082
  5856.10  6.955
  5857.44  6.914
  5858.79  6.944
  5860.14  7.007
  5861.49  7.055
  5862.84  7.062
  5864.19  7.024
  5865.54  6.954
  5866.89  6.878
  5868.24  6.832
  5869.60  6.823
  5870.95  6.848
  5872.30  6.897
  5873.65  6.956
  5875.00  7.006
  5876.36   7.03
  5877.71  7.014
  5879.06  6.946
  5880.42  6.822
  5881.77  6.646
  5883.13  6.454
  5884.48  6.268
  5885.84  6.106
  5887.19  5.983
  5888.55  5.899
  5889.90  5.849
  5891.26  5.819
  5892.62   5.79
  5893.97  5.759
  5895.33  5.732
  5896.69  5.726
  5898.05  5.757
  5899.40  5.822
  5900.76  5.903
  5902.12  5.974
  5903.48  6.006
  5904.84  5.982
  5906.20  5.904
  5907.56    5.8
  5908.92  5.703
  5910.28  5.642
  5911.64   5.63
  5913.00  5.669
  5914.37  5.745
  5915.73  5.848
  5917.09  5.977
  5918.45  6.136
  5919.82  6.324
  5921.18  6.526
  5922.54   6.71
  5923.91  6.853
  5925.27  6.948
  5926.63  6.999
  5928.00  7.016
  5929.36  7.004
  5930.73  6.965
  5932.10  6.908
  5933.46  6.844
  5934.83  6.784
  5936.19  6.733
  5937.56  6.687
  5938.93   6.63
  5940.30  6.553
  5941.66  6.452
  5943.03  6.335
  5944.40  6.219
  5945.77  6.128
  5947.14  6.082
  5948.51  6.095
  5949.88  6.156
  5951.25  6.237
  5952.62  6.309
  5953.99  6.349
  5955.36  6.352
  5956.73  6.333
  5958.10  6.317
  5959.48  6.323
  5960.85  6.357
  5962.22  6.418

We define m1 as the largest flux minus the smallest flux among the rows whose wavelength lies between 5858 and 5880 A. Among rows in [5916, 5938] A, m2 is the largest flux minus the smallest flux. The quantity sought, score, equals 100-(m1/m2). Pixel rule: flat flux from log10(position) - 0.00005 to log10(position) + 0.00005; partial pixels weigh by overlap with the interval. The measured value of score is 99.8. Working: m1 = 0.2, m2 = 1.04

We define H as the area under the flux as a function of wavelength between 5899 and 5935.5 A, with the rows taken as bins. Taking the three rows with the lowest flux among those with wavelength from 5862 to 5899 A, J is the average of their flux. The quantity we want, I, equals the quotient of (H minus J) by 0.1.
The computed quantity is 2237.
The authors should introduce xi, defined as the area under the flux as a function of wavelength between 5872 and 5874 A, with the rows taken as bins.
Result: 14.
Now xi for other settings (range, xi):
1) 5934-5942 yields 53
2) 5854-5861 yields 49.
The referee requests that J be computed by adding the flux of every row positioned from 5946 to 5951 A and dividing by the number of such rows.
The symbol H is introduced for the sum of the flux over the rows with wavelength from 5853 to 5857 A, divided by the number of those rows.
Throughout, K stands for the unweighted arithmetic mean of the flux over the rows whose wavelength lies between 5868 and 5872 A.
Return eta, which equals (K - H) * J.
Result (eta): -1.6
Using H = 7.1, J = 6.11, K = 6.8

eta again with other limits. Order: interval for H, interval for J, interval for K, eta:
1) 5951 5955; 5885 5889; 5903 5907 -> -2.0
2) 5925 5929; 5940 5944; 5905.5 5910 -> -7.6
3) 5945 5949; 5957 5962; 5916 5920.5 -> 0.3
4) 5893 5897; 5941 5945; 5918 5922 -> 3.7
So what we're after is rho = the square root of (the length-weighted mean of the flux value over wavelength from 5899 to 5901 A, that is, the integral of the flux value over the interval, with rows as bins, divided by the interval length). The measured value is 2.42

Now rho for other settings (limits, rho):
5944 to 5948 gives 2.48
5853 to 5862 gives 2.65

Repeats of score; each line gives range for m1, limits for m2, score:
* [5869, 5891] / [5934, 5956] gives 98.3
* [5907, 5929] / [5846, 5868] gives 98.4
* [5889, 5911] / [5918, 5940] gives 99.6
